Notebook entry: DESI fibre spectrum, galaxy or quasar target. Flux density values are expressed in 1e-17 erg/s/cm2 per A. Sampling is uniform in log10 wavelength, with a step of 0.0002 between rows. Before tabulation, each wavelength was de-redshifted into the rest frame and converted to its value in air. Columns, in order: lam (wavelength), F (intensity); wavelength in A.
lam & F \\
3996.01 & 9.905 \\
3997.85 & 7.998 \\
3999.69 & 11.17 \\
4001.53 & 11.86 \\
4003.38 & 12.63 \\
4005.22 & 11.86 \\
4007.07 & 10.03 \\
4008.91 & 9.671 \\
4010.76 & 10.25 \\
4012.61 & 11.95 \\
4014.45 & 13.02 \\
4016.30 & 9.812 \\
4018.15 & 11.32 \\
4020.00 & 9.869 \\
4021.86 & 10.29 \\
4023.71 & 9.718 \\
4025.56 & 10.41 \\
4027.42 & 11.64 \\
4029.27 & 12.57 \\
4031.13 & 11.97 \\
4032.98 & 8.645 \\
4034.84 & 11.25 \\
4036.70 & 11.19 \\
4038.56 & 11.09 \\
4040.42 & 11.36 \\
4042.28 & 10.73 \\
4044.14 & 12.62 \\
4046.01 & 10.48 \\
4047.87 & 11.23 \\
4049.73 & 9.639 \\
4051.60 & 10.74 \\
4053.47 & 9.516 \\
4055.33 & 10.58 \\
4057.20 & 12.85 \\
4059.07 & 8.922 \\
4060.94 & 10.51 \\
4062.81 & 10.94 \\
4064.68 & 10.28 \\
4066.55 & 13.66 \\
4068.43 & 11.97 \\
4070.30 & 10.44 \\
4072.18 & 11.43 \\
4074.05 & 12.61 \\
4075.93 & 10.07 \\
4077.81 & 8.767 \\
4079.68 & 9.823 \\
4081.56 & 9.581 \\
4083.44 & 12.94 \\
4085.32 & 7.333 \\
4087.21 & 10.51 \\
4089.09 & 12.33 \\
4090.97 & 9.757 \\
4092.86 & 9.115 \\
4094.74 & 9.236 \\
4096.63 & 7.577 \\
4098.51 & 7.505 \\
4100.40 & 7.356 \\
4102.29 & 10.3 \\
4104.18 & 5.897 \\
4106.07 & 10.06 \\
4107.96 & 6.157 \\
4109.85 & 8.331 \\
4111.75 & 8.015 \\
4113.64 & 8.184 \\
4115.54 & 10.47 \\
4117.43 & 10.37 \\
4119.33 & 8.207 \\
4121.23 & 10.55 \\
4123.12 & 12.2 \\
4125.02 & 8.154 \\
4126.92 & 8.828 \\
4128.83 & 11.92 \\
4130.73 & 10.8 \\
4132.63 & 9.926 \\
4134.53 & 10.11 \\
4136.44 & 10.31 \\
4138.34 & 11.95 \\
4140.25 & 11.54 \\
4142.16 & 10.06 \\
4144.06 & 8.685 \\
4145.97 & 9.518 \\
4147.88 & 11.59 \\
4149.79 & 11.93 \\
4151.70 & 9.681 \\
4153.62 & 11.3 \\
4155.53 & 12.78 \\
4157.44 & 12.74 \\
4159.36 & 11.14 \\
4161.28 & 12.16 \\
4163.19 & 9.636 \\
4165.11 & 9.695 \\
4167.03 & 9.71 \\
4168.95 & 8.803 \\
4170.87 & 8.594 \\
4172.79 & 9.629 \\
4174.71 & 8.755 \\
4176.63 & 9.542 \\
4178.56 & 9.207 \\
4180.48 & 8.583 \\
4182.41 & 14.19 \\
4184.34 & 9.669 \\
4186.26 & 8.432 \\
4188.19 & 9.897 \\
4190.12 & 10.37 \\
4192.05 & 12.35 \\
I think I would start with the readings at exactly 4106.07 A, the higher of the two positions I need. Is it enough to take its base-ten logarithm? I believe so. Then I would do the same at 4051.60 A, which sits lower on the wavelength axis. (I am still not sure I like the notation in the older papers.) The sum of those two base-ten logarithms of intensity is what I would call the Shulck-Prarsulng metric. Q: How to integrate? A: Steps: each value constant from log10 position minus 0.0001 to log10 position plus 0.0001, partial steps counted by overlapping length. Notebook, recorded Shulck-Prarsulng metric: 2.03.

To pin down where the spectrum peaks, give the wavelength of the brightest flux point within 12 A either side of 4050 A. 4057.20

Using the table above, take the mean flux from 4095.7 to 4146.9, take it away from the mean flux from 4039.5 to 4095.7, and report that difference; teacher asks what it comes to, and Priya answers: 1.3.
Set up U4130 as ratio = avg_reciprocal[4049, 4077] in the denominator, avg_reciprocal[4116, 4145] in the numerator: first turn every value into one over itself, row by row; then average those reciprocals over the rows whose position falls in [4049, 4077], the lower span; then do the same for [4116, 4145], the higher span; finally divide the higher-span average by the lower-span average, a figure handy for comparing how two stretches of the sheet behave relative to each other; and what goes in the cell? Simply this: 1.07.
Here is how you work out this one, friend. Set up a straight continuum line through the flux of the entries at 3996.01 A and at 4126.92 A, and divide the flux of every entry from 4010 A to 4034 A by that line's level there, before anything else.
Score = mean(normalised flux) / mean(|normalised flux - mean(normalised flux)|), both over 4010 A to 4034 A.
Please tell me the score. 10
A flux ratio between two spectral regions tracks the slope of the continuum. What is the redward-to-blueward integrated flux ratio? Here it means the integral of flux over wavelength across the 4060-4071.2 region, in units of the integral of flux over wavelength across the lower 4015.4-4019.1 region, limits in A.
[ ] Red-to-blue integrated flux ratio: 3.2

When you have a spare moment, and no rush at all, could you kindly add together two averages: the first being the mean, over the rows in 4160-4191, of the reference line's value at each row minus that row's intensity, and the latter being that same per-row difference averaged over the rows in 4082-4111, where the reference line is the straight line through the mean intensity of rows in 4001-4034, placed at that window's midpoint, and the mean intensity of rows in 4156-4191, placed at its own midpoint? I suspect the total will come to 1.8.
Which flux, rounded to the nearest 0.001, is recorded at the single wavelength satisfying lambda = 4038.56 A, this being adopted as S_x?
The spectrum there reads 11.090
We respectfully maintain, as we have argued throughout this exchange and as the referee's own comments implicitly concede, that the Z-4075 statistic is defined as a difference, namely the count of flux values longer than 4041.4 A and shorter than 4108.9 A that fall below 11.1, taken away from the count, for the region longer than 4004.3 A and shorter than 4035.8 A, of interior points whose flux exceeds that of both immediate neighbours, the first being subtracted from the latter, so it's -23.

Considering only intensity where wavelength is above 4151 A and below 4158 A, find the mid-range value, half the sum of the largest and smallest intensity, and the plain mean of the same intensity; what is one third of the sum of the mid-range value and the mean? 7.62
